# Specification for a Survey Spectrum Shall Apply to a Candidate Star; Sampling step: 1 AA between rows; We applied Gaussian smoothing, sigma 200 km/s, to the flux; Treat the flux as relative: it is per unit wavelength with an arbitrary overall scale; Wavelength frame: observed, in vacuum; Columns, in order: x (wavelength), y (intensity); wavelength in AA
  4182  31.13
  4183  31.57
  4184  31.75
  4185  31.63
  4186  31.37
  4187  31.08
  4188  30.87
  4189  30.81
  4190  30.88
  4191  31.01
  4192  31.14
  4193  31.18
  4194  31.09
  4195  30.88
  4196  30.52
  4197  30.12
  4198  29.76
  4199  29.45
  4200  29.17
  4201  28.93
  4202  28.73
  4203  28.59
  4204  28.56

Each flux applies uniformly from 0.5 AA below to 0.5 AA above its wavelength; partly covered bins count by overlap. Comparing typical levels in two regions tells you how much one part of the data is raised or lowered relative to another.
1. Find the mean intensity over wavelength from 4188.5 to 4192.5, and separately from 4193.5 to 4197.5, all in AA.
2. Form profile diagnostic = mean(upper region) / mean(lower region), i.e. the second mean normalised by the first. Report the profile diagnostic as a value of 0.990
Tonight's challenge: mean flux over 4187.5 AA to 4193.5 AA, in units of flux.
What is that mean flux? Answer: 31.0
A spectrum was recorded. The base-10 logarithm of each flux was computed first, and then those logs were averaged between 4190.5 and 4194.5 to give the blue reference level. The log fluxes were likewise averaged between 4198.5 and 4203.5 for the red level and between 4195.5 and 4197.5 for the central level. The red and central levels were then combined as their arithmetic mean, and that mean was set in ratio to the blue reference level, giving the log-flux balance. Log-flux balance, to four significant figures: 0.9859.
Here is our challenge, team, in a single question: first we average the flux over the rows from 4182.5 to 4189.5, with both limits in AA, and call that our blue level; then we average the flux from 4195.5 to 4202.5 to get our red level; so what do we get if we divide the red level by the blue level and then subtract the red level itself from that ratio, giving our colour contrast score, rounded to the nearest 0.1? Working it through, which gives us -28.6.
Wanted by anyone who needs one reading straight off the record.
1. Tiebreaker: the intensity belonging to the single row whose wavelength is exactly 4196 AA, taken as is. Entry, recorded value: 30.52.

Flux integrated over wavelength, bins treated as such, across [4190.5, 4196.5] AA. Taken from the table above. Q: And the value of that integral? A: 186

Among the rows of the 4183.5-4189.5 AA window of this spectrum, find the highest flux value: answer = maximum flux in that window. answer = 31.75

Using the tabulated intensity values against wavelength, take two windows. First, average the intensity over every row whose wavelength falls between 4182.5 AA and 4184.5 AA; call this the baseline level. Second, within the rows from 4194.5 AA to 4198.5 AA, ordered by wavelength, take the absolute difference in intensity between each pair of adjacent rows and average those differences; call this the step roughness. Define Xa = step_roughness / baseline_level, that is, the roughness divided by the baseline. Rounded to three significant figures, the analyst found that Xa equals 0.0118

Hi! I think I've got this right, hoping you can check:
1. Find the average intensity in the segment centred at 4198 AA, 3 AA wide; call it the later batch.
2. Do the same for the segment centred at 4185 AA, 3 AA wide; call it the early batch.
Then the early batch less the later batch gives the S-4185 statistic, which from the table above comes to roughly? 1.8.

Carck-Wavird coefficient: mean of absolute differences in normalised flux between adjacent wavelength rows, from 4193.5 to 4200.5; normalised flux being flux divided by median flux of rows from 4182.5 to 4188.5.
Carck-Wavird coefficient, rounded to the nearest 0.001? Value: 0.010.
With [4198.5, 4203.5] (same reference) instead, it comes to 0.007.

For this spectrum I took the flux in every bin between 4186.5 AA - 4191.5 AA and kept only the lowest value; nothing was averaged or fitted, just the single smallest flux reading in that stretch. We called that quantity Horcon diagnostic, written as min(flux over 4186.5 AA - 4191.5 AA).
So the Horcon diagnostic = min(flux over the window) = 30.81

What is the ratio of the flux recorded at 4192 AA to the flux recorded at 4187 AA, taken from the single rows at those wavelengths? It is 1.00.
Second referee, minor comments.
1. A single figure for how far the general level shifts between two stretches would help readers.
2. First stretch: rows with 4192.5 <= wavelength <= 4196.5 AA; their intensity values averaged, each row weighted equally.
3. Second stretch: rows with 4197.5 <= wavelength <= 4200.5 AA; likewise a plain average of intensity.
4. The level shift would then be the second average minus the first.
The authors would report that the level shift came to -1.5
